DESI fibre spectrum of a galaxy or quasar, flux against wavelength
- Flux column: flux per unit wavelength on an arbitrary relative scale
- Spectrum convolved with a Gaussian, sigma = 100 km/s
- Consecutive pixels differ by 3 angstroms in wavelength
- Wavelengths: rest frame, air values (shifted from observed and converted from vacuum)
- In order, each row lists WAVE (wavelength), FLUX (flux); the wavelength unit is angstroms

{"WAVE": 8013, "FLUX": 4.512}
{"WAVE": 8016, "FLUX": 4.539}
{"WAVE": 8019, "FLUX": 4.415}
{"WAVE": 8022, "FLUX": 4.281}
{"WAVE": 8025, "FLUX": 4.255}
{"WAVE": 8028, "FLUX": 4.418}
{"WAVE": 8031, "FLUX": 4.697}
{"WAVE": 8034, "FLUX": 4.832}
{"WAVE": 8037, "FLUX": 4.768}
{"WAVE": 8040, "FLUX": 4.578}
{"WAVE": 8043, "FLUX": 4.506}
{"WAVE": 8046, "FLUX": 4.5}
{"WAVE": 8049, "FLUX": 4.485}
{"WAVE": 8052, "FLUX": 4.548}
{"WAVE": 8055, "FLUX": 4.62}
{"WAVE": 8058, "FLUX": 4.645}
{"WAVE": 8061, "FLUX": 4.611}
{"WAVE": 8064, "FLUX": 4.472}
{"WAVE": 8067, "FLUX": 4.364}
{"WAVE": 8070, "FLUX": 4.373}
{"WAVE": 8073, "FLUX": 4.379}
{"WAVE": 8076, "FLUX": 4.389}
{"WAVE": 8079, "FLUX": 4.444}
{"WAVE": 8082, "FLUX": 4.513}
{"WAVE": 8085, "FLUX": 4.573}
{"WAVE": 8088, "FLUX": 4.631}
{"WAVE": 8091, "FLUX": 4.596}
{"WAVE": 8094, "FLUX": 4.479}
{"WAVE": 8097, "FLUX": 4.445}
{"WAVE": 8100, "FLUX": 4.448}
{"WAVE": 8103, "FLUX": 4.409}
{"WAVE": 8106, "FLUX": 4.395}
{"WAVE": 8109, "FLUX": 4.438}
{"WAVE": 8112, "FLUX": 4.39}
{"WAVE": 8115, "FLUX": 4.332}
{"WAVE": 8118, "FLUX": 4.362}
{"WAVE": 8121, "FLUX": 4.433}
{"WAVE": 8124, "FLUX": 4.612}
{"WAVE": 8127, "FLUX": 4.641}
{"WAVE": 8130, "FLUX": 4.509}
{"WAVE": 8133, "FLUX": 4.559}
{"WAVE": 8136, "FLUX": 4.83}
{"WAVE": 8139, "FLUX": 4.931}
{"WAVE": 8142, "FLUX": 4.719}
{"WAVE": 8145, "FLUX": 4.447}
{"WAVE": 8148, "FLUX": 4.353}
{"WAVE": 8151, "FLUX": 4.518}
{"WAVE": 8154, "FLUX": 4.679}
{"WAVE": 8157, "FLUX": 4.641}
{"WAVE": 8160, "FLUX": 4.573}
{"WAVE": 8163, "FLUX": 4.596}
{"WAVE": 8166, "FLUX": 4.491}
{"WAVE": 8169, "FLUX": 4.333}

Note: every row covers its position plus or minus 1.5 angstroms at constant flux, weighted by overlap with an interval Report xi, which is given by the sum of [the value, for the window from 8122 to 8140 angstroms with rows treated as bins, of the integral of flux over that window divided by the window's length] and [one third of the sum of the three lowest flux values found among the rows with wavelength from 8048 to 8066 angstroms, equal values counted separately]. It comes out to 9.17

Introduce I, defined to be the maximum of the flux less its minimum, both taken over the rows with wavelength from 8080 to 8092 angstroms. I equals 0.12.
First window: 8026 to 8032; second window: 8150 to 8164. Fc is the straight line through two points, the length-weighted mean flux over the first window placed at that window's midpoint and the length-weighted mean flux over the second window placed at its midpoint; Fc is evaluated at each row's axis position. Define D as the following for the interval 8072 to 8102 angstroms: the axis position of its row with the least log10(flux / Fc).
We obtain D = 8073 angstroms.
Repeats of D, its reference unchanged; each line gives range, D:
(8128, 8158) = 8148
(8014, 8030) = 8025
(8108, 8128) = 8115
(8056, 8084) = 8067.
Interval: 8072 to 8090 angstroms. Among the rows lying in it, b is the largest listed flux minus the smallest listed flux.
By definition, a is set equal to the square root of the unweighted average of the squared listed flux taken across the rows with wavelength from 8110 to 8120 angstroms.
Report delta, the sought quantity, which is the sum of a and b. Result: 4.61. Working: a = 4.36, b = 0.25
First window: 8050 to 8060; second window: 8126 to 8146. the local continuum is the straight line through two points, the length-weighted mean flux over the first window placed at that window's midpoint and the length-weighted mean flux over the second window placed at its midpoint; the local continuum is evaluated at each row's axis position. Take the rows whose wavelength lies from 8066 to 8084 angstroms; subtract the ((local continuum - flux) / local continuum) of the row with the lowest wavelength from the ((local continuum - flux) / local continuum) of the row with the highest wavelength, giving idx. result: -0.03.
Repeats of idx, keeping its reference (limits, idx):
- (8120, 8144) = -0.06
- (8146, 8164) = -0.05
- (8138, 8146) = 0.10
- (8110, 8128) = -0.05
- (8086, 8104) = 0.05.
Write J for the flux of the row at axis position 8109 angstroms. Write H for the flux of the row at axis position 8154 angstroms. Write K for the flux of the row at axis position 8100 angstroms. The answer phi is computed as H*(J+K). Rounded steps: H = 4.679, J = 4.438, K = 4.448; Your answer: 41.6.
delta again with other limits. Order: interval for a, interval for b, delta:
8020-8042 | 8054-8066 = 4.73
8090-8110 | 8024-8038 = 5.04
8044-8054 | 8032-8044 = 4.84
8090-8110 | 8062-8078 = 4.57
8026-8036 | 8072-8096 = 4.90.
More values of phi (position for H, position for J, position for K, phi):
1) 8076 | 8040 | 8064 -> 39.7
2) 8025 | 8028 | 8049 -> 37.9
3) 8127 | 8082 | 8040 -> 42.2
